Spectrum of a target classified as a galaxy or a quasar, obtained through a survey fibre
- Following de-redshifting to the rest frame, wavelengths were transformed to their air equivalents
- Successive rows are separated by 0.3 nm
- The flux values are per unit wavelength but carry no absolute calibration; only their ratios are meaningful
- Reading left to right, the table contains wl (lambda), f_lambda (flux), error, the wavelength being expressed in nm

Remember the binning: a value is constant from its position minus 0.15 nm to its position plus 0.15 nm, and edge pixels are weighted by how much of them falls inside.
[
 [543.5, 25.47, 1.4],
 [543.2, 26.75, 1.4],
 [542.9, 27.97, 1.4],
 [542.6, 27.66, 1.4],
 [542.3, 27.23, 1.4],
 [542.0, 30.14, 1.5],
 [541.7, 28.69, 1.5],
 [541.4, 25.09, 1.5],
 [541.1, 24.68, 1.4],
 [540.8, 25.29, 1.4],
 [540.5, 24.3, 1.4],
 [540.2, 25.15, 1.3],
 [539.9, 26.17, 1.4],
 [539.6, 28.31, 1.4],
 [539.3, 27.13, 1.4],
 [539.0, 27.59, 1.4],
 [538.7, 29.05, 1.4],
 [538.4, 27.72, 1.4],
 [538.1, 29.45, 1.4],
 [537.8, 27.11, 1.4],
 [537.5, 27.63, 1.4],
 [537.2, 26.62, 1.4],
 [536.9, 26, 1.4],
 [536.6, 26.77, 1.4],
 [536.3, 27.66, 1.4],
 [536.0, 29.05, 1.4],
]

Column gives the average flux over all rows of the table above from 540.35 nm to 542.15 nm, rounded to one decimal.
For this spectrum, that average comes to 26.4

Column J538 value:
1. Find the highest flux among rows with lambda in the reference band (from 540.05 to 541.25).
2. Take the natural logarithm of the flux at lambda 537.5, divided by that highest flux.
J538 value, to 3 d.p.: 0.088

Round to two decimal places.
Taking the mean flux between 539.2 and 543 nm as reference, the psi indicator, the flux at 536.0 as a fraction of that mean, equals 1.09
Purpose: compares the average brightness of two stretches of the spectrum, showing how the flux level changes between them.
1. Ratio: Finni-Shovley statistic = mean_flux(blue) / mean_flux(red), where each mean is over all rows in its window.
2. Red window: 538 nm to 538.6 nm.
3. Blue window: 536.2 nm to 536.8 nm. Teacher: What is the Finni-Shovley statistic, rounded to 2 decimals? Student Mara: 0.95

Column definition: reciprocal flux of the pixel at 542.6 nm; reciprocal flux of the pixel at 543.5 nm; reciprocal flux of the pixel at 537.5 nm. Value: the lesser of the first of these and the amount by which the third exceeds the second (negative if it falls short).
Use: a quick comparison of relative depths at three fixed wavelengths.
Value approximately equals -0.0031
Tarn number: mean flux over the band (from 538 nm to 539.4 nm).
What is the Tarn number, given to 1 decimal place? 28.2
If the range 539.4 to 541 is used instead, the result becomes 25.8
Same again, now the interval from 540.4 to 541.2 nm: 24.8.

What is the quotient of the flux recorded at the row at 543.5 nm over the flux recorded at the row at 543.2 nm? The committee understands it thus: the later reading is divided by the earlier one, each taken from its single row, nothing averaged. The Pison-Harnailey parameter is 0.95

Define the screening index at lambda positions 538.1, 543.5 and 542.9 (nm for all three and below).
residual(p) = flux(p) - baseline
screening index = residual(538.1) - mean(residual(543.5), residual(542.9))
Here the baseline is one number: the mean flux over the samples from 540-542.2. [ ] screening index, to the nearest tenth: 2.7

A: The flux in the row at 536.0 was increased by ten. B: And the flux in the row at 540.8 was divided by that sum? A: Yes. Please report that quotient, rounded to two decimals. 0.65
